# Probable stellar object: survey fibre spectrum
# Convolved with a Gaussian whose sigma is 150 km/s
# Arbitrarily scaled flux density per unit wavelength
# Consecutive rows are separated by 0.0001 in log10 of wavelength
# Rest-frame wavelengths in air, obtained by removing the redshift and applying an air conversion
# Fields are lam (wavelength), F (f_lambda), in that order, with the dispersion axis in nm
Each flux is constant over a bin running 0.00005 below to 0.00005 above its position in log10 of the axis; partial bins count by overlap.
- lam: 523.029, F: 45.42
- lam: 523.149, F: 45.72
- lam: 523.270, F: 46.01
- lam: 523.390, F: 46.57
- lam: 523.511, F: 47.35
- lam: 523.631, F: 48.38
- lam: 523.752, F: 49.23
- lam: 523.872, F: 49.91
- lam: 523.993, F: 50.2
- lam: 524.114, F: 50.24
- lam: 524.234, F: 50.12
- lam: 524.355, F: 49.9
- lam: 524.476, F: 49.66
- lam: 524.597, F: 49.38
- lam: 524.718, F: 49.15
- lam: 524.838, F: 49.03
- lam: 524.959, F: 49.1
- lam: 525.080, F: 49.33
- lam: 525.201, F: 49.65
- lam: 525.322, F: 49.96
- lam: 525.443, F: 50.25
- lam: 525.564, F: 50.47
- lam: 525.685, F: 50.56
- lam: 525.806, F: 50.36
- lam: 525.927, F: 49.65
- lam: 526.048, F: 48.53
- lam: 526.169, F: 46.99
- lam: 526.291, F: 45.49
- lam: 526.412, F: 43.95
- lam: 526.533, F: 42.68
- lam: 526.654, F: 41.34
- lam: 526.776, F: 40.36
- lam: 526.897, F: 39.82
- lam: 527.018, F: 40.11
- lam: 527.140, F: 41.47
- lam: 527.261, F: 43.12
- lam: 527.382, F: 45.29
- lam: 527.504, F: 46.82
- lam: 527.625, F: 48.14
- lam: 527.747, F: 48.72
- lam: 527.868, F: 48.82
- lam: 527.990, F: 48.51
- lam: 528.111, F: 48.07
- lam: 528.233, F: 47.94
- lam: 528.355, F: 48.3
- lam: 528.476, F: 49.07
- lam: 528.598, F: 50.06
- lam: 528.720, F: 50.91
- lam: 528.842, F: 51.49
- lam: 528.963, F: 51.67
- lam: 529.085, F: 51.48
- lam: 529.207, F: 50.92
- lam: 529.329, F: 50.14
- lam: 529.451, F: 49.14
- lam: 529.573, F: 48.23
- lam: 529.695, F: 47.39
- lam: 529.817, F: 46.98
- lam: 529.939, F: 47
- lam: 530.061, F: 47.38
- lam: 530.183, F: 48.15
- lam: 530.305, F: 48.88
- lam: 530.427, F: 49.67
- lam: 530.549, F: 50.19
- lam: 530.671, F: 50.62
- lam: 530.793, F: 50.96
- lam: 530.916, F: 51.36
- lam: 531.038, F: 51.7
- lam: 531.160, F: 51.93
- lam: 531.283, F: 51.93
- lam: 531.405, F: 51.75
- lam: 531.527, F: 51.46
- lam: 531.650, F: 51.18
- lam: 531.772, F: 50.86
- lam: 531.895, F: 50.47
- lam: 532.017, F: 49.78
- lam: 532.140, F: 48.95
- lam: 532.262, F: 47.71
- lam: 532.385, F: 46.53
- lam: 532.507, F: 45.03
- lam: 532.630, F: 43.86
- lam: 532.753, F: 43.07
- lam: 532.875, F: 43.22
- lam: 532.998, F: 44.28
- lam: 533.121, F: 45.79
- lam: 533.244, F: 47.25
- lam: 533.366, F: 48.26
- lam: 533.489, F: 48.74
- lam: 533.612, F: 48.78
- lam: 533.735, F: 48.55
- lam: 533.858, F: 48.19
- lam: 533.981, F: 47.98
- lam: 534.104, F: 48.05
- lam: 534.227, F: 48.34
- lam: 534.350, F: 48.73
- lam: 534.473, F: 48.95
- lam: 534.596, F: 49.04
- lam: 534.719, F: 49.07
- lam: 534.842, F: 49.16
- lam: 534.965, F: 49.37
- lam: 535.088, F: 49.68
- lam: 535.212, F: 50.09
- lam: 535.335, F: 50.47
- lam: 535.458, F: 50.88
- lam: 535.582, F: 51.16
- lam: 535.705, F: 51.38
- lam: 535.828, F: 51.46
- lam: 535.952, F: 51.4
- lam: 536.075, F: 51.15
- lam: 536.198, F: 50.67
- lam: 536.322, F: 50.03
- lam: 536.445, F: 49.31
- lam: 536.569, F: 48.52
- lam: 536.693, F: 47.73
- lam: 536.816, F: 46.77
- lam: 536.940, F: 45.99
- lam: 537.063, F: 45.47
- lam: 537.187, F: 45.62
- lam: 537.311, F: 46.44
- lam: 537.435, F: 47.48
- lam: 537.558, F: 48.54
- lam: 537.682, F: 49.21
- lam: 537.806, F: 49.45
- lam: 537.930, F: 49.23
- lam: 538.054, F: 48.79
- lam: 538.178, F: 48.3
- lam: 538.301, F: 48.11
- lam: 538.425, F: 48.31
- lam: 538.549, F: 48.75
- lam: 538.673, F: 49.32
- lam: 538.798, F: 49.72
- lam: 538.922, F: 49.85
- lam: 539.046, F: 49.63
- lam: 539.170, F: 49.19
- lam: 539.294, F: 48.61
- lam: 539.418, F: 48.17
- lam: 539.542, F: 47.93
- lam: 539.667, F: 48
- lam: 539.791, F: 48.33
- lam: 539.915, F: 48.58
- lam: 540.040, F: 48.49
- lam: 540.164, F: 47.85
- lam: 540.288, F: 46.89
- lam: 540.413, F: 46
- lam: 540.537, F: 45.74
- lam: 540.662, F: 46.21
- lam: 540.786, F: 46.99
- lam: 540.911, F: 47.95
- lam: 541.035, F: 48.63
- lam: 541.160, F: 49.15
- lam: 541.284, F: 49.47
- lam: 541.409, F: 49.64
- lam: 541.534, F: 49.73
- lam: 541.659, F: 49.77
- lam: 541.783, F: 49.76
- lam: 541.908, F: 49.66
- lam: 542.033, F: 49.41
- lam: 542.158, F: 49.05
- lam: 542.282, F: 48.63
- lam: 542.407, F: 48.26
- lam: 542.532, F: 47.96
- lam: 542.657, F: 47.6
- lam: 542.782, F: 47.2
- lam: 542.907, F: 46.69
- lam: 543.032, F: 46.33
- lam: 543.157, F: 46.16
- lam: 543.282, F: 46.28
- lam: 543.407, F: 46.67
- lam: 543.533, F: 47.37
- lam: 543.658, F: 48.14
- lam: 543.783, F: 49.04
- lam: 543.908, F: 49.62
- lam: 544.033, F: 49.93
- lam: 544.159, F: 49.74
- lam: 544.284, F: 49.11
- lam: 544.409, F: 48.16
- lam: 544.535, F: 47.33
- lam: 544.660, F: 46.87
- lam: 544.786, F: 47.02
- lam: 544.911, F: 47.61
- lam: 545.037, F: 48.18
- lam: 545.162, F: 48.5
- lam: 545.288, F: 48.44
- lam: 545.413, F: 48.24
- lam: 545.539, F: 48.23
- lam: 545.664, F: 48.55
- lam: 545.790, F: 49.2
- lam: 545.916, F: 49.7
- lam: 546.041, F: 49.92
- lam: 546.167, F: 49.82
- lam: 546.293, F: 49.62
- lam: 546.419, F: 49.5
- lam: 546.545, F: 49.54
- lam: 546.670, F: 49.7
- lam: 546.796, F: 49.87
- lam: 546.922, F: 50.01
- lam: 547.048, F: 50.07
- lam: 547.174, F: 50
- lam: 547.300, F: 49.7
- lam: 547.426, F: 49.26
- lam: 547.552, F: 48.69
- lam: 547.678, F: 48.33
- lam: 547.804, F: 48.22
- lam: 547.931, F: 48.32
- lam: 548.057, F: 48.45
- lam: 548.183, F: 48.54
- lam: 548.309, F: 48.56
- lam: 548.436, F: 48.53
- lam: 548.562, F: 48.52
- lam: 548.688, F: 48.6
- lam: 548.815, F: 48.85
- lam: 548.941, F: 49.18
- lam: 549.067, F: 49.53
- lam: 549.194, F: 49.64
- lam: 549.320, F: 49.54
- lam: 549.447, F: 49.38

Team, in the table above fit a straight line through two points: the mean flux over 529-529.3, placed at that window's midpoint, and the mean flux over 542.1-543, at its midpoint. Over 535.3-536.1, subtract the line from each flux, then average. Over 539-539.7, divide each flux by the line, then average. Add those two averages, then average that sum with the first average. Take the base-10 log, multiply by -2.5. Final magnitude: -0.8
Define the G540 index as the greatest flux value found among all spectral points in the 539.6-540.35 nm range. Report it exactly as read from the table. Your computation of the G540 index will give 48.58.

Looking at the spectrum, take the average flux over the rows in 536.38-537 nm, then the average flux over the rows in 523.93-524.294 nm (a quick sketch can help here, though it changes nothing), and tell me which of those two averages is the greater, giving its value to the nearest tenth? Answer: 50.2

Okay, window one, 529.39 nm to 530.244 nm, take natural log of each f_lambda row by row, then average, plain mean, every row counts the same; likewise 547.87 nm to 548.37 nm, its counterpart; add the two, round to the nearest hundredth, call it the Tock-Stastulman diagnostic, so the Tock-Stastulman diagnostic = 7.75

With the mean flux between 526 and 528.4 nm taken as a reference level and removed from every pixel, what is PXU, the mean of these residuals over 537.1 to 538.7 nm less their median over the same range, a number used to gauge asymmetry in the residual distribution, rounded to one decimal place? -0.3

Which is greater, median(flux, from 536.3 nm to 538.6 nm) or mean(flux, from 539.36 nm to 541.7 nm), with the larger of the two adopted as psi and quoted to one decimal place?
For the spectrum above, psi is 48.3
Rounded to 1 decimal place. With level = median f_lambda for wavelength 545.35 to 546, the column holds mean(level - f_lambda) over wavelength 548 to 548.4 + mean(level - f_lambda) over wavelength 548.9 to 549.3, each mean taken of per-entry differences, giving -0.9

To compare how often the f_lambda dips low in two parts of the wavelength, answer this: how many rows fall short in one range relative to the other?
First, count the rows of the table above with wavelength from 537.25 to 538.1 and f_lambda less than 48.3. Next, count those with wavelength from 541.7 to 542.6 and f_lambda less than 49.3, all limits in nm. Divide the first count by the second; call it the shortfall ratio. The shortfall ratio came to 0.5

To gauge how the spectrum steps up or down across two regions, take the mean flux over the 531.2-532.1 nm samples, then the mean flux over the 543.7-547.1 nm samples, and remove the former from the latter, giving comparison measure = -2.1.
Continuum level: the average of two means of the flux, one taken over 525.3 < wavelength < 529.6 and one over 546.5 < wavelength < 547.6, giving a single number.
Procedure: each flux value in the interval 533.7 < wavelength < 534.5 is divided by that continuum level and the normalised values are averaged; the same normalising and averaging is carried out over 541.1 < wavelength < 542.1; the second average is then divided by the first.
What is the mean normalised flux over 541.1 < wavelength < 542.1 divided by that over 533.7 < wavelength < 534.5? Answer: 1.02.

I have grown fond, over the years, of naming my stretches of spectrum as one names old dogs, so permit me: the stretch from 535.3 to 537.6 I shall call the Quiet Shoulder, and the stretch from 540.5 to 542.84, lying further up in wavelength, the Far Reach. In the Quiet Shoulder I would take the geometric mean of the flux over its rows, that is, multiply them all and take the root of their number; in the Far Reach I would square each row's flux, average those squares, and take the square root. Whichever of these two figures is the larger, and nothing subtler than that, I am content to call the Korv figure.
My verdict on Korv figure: 48.9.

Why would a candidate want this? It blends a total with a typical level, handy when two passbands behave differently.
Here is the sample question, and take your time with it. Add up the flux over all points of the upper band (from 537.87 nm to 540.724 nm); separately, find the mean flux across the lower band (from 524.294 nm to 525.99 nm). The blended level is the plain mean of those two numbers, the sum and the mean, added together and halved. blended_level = 580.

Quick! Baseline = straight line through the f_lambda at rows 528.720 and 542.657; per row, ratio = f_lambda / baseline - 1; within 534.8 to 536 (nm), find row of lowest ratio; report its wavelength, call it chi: 534.842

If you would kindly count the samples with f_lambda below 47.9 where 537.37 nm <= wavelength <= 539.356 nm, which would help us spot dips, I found 1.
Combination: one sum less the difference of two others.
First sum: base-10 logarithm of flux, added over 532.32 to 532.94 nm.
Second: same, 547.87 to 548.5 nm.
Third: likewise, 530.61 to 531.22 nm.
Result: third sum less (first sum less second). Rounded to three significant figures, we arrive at 8.75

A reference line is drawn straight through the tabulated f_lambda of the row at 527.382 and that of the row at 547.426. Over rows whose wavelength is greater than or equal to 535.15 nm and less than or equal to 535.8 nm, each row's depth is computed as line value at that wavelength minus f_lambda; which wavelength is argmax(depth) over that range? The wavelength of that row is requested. 535.212 nm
